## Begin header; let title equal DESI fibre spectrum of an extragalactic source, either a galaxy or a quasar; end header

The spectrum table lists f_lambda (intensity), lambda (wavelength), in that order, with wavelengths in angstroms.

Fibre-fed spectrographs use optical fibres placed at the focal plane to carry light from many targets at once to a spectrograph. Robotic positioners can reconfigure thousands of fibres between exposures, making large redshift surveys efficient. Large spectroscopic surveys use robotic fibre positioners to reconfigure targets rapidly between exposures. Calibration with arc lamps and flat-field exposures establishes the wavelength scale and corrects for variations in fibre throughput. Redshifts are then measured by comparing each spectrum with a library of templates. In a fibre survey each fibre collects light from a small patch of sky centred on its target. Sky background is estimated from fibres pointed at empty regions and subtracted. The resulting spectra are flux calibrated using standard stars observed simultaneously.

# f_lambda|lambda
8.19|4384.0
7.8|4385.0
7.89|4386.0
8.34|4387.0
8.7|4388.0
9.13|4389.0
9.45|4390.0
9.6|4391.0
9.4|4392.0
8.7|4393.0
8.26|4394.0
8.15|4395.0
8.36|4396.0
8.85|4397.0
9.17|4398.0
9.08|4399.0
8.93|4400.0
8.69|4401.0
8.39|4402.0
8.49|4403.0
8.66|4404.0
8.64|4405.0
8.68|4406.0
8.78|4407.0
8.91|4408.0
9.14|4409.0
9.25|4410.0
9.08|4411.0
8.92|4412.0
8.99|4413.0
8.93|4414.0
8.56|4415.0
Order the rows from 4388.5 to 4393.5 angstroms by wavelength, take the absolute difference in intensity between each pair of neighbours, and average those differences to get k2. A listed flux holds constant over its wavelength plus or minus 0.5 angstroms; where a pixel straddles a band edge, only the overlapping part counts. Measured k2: 0.34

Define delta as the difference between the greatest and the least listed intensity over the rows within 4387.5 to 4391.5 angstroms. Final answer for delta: 0.90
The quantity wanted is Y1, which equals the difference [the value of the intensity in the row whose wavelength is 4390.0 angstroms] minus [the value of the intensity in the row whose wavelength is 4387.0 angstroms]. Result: 1.1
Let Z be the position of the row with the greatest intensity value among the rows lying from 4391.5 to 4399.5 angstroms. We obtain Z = 4392.0 angstroms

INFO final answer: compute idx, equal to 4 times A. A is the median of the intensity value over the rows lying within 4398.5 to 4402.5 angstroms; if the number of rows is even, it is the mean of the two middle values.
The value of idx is 35.2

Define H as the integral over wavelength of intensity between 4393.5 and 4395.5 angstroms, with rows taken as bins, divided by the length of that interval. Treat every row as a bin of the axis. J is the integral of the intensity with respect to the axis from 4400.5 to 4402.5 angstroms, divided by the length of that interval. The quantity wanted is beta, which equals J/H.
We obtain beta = 1.041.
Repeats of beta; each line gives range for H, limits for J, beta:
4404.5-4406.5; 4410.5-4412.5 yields 1.039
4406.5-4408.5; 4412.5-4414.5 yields 1.013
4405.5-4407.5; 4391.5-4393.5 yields 1.037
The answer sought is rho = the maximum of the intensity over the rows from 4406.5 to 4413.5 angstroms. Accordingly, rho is 9.25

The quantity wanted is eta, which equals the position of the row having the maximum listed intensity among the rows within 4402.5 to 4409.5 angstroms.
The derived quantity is 4409.0 angstroms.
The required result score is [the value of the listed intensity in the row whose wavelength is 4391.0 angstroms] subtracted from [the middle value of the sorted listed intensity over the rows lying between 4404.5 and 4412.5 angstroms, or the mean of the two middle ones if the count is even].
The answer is -0.7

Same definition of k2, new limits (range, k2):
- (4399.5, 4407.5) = 0.14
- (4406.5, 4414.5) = 0.13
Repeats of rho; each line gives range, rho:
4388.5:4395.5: 9.6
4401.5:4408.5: 8.91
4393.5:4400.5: 9.17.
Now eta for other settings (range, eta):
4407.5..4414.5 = 4410.0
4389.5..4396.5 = 4391.0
